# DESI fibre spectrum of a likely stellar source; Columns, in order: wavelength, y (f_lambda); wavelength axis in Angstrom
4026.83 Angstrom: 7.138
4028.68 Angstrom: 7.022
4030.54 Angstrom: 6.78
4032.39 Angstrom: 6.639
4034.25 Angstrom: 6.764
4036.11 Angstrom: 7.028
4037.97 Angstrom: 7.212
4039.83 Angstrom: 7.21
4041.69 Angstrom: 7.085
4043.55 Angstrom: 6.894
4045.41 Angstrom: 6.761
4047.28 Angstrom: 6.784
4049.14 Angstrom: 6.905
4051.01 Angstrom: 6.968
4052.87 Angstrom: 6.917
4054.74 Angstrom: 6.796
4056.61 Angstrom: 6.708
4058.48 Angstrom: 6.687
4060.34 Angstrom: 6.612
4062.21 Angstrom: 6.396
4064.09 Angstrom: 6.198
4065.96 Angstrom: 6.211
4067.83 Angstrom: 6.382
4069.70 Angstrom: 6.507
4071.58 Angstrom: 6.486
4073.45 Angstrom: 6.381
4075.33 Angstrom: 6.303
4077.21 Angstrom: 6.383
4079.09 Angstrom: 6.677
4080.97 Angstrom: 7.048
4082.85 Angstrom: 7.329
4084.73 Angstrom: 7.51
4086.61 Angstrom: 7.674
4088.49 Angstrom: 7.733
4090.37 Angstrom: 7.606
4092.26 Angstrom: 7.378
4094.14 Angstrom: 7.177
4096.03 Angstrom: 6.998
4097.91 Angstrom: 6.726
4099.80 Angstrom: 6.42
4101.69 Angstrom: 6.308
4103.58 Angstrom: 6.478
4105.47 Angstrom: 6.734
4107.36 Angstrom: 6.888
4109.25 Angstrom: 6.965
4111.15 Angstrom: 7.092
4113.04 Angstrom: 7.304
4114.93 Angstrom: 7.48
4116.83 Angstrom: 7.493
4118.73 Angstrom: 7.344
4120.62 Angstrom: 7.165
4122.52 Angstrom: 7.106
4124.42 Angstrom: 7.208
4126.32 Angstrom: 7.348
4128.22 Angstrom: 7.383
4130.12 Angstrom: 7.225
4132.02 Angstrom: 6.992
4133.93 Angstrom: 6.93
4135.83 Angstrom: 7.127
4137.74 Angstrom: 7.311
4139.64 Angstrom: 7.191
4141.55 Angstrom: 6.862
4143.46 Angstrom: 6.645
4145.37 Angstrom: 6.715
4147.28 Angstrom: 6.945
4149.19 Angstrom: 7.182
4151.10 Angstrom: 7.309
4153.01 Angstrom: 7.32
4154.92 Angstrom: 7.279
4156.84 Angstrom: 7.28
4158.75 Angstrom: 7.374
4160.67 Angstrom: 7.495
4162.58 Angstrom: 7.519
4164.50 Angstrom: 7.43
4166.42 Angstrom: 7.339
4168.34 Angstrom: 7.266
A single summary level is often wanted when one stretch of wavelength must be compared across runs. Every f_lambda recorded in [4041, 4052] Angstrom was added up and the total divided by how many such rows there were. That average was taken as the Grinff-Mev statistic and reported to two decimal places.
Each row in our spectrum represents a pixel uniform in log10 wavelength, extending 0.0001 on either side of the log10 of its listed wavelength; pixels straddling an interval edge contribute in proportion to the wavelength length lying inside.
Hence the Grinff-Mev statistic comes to 6.90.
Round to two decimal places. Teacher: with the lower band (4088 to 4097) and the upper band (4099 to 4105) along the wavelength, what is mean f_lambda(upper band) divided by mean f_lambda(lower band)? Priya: 0.87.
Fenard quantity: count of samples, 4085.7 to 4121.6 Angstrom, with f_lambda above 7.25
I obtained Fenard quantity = 8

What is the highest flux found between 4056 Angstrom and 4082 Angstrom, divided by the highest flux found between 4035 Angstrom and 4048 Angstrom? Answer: 0.98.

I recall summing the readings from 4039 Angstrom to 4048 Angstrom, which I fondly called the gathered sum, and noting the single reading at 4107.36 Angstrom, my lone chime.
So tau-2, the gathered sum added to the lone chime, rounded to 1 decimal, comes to 41.6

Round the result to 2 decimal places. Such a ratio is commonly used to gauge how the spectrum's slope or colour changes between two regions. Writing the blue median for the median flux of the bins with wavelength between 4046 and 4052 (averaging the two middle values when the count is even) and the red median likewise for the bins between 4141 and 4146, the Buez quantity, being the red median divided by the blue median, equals 0.97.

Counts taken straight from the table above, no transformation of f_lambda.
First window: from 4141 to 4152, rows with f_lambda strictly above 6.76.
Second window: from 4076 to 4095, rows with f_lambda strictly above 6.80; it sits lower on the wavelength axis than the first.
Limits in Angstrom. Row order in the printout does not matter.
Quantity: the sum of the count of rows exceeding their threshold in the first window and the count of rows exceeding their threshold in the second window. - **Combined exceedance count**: 12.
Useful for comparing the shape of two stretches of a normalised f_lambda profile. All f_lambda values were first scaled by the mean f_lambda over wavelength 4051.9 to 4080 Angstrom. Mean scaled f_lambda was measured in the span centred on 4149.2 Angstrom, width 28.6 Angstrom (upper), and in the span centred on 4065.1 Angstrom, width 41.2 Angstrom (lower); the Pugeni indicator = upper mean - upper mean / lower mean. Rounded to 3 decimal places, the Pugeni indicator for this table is 0.028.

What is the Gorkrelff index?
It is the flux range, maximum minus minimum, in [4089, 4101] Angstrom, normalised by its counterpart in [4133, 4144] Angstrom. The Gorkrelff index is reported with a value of 1.8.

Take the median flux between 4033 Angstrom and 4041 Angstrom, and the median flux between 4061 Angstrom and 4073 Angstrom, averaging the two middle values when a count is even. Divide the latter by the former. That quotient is 0.90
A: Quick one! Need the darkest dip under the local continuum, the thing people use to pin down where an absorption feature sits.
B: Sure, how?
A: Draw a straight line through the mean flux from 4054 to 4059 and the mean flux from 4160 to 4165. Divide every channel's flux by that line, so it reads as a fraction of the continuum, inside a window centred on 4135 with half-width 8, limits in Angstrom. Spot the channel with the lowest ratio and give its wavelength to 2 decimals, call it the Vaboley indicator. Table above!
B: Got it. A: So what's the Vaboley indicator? 4141.55 Angstrom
